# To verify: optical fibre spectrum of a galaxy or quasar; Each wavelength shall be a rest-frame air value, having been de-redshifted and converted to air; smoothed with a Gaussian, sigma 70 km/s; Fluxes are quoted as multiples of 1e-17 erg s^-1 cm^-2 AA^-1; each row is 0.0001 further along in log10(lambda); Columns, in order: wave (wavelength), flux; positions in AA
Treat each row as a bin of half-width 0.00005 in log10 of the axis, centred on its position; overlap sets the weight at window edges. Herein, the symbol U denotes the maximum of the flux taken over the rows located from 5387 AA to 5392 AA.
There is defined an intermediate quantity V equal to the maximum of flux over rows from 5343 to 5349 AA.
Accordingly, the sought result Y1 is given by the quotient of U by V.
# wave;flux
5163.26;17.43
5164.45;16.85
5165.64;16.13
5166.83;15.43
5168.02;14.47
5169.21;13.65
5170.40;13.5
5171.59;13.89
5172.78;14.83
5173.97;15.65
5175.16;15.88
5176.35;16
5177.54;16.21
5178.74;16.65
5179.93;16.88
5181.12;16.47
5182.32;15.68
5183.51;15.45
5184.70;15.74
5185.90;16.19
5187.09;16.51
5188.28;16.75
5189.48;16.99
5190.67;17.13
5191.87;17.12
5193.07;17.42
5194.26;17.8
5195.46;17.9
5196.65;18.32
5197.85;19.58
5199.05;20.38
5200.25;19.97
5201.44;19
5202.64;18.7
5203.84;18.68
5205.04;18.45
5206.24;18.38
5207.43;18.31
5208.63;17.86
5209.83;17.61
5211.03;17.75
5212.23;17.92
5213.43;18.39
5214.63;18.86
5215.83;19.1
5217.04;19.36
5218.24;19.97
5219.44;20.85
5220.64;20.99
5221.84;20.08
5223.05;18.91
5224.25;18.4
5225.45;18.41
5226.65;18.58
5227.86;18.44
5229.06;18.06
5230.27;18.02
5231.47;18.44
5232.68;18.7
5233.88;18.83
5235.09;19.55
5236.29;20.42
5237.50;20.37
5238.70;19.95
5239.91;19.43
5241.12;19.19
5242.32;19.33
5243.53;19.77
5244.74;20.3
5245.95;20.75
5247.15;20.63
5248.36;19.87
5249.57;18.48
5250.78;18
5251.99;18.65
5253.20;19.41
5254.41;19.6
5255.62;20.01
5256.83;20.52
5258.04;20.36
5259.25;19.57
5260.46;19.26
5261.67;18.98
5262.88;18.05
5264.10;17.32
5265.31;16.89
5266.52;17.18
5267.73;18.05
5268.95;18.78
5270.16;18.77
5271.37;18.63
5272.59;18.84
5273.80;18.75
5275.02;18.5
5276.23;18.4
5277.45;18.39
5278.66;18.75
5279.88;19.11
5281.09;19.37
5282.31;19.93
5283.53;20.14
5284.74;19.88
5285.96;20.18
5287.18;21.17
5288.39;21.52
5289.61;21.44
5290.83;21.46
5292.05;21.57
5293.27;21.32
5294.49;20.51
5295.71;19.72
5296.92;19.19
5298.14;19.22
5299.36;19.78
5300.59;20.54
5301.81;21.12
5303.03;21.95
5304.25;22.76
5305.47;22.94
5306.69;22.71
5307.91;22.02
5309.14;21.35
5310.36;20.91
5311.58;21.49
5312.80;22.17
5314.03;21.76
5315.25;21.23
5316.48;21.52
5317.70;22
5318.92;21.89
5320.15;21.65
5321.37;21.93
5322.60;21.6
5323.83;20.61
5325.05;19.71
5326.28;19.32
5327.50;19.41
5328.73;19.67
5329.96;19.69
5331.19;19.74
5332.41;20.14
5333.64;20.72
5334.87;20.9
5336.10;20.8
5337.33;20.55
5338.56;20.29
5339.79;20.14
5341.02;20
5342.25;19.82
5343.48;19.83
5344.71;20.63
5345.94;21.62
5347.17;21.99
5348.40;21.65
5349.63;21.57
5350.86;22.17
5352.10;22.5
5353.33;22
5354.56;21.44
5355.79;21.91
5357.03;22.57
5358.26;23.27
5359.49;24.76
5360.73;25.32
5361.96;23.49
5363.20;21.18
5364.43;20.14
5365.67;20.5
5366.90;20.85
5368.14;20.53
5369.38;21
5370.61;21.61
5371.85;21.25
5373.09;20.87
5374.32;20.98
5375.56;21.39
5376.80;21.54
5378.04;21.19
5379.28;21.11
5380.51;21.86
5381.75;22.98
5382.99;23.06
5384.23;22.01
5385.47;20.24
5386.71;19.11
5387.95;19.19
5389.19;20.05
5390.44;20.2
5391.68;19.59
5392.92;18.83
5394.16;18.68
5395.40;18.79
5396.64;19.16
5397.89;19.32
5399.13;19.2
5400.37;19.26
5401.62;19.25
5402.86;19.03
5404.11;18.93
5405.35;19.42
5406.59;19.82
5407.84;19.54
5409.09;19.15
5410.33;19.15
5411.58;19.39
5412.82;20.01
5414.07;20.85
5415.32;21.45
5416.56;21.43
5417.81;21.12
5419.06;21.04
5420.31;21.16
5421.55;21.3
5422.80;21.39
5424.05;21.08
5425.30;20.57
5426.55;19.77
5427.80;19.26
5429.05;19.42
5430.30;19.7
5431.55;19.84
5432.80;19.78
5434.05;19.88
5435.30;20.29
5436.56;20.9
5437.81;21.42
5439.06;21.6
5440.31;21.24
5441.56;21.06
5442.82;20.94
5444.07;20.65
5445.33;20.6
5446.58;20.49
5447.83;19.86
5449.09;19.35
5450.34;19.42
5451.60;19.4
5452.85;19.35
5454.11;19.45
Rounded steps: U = 20.2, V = 21.99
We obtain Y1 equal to 0.92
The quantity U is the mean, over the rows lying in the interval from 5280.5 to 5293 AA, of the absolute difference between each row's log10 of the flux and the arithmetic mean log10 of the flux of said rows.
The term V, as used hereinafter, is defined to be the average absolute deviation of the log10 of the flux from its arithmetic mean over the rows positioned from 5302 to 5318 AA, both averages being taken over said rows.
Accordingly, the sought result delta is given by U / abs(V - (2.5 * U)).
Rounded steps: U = 0.0161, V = 0.010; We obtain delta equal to 0.53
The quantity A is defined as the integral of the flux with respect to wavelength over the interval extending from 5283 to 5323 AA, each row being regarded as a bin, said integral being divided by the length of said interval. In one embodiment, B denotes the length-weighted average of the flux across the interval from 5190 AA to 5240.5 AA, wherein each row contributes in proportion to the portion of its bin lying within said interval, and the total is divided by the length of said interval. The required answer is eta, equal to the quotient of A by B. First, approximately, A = 21.2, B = 18.8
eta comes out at 1.13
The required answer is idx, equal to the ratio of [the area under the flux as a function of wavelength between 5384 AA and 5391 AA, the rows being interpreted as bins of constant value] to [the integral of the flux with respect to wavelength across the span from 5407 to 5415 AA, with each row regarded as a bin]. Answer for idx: 0.89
